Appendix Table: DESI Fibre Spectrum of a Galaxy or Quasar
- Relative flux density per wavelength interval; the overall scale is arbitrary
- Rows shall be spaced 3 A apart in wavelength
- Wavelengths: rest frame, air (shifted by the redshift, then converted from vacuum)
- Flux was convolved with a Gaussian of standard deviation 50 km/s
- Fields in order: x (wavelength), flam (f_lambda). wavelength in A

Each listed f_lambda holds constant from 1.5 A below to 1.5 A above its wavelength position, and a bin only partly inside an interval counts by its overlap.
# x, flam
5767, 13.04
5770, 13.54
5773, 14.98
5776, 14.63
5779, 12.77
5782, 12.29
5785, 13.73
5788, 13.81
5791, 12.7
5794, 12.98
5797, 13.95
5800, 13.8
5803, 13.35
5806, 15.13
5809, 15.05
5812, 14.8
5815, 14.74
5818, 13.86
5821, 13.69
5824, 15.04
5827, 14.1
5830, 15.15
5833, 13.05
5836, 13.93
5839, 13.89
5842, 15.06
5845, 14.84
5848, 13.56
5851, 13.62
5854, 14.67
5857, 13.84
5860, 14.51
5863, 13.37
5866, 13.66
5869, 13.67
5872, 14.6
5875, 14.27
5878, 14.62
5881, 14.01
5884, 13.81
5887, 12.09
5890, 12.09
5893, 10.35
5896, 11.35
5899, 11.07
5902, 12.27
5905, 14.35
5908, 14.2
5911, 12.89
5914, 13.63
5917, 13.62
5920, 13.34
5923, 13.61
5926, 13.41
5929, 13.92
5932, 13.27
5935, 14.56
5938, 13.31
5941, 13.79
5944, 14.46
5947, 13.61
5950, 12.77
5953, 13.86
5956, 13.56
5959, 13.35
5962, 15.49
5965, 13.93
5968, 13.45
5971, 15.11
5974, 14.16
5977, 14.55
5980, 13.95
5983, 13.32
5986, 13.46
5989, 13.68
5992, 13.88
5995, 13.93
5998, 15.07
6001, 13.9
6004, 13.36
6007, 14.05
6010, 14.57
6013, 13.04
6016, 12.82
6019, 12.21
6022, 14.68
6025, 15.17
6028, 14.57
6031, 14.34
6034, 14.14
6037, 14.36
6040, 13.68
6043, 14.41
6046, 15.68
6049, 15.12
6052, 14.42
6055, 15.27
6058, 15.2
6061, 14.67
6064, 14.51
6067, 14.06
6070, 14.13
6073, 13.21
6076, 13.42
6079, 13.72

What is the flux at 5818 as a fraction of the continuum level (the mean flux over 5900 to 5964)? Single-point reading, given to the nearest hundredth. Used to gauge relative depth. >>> 1.01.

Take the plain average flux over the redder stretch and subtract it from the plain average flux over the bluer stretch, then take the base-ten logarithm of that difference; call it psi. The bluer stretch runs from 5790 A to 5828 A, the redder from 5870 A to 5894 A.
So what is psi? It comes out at -0.1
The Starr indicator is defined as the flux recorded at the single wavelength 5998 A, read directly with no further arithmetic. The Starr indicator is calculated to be 15.07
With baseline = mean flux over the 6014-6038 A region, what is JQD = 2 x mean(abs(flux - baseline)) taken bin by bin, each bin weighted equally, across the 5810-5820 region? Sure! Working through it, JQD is 1.1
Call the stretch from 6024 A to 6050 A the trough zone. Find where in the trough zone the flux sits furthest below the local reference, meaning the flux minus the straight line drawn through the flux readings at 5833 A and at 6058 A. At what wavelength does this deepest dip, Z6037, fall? 6040 A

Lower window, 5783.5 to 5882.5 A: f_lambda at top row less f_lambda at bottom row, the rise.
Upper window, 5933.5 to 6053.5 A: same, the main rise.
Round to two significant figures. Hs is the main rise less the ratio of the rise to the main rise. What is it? 1.9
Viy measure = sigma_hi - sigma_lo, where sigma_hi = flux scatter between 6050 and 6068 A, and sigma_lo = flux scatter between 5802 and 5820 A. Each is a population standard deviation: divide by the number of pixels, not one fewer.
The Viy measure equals -0.2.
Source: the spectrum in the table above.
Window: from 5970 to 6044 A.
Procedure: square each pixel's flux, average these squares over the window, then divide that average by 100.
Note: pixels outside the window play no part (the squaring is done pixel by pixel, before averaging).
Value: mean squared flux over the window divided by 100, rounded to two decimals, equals 1.97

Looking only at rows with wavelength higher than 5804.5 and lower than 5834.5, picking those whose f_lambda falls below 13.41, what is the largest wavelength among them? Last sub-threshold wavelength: 5833 A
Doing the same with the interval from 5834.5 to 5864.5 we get 5863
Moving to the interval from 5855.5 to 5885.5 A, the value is 5863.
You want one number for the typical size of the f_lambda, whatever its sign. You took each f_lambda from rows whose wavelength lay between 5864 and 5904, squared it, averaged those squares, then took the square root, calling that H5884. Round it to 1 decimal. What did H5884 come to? 13.0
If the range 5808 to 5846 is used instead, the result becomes 14.4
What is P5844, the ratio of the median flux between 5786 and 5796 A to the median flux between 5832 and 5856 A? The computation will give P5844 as 0.93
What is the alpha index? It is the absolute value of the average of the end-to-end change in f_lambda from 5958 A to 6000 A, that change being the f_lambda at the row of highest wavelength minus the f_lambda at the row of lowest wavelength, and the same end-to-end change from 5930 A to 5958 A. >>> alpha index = 1.0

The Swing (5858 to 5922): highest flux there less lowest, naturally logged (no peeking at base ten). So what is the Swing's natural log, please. 1.5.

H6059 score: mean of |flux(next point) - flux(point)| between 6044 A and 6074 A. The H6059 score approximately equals 0.48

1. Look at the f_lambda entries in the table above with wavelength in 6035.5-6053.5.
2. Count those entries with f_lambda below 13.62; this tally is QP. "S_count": 0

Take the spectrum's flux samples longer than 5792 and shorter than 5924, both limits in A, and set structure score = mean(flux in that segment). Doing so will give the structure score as 13.7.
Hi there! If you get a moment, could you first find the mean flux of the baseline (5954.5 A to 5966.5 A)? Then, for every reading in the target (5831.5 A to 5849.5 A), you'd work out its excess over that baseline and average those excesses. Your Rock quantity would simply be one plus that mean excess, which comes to 0.97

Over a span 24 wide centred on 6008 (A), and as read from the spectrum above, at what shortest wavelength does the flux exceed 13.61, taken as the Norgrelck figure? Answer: 5998 A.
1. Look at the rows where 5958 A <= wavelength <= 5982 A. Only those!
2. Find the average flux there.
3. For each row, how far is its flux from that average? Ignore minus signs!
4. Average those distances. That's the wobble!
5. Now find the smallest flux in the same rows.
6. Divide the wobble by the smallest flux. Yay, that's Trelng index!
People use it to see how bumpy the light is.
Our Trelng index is 0.045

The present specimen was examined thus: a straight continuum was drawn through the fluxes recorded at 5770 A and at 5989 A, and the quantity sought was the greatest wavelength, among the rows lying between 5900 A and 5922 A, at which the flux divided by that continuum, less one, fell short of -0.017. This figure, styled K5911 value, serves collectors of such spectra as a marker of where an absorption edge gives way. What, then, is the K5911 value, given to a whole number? 5920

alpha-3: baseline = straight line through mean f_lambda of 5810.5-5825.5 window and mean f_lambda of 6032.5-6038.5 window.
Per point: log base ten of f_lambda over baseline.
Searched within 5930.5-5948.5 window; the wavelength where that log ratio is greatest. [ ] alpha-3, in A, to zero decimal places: 5935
